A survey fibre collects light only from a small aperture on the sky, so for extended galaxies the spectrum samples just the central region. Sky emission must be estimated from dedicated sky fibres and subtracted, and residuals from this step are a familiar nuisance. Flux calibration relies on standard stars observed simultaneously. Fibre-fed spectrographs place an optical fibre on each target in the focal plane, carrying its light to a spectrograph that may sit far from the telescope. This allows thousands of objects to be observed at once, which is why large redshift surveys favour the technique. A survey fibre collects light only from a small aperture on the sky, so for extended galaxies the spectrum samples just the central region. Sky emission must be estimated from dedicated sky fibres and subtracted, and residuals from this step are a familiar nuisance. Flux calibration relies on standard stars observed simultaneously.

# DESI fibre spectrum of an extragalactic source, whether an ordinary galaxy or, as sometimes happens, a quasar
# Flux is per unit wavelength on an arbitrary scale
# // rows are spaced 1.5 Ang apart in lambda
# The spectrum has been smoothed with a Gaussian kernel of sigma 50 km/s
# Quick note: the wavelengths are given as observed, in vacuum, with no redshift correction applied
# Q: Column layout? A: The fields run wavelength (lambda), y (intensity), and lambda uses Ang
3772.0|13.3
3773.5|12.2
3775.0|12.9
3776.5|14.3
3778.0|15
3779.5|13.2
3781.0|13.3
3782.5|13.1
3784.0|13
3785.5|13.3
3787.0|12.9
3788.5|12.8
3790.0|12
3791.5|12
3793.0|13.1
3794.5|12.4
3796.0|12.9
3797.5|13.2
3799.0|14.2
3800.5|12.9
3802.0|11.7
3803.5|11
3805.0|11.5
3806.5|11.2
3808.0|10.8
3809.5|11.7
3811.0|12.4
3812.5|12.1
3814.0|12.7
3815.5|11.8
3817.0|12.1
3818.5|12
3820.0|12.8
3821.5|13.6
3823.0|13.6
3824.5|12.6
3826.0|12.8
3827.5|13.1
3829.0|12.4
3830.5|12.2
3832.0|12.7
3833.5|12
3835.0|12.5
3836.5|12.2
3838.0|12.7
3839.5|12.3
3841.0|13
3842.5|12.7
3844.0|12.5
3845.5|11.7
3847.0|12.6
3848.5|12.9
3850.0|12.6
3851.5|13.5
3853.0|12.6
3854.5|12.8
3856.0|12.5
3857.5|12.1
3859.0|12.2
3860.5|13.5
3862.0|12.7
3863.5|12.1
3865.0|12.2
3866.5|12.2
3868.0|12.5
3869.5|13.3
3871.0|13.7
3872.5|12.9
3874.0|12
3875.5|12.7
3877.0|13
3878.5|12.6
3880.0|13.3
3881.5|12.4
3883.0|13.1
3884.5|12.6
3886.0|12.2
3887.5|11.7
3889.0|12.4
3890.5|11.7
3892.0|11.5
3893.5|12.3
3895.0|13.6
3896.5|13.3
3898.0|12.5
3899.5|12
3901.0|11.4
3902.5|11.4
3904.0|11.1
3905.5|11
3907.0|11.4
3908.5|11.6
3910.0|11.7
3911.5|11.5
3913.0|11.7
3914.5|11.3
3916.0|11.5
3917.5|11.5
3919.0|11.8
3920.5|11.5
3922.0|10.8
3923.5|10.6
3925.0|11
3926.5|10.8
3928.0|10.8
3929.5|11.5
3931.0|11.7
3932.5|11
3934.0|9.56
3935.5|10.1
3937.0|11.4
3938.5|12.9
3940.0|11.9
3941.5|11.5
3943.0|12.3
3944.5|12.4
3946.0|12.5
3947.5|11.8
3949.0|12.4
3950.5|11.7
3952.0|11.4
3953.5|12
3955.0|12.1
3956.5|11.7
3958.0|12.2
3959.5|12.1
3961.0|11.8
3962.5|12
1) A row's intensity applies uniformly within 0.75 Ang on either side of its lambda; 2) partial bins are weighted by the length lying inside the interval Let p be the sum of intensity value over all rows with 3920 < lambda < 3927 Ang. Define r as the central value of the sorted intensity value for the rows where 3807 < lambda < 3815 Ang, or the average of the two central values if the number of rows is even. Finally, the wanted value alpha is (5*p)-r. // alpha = 261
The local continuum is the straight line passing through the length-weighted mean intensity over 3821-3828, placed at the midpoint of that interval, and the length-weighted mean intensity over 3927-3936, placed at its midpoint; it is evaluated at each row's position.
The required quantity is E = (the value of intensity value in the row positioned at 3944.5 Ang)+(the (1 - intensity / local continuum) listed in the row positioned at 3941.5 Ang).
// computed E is 12.3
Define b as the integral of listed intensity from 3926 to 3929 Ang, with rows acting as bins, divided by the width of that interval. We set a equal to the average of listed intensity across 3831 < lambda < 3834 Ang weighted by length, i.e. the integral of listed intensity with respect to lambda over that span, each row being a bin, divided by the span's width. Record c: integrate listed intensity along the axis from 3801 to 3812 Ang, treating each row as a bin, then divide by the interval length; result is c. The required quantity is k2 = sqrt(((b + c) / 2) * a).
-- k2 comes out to 11.8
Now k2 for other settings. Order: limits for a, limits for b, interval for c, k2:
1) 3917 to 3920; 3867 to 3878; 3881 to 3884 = 12.2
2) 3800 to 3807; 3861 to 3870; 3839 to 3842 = 12.1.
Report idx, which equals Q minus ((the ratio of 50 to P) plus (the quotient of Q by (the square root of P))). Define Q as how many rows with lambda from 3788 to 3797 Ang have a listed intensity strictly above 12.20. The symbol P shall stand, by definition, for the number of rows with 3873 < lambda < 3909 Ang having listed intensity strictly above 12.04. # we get -1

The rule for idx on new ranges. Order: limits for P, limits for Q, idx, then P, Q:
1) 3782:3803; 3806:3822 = -2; 11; 4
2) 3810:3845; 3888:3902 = 1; 20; 5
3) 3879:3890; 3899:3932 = -8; 6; 0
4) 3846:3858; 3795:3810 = -4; 8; 4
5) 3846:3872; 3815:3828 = 2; 17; 6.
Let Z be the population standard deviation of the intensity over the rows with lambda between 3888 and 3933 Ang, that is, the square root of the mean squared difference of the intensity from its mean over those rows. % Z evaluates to 0.67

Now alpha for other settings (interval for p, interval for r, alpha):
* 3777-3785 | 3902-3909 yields 327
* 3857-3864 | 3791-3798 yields 300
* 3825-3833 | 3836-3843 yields 303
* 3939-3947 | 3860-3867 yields 291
